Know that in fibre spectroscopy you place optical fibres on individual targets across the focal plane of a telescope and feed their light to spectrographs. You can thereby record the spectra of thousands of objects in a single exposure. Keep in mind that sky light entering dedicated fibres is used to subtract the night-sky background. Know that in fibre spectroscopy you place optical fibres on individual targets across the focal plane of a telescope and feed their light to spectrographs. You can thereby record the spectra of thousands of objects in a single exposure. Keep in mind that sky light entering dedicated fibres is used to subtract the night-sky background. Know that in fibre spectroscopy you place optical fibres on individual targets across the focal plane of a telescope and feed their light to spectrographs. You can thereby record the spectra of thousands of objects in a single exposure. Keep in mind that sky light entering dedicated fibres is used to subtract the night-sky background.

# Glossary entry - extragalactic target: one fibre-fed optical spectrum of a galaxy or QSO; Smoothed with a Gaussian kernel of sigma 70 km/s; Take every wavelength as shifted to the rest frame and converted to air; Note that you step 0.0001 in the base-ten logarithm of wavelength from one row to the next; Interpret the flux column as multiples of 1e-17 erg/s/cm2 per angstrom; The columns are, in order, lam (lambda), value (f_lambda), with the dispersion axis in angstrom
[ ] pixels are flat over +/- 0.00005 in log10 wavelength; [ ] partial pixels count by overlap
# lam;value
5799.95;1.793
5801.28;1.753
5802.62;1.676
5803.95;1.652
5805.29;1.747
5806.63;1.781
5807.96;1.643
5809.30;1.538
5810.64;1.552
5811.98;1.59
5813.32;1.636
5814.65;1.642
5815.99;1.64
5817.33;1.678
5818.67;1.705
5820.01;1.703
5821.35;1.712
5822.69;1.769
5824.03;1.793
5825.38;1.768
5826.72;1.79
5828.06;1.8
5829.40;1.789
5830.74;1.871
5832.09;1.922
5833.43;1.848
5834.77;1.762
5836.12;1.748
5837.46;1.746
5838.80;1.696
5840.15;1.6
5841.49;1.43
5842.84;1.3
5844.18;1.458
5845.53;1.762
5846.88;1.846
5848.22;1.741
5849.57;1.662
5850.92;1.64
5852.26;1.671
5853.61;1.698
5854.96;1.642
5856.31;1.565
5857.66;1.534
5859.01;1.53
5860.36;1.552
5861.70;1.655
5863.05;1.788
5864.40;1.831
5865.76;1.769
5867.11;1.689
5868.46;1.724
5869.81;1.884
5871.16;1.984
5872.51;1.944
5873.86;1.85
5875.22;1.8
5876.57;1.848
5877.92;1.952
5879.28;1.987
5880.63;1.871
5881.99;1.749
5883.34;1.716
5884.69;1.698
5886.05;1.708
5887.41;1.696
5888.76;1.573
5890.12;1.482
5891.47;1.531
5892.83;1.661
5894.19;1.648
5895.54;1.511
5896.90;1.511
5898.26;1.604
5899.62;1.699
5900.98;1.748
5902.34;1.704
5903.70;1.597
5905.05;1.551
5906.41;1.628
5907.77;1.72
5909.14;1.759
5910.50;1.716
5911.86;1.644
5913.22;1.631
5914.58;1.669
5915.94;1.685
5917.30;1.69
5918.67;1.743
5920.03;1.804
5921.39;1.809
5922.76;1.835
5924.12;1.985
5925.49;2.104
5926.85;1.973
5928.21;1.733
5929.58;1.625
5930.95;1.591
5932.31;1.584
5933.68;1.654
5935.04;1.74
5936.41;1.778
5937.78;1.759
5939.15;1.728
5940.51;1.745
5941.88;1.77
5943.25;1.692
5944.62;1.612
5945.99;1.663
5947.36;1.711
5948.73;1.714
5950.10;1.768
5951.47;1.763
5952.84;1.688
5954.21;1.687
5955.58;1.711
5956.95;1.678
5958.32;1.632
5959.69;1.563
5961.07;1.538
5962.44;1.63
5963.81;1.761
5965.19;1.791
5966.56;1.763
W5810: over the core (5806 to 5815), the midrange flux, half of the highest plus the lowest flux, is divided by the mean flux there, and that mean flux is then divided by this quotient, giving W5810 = 1.59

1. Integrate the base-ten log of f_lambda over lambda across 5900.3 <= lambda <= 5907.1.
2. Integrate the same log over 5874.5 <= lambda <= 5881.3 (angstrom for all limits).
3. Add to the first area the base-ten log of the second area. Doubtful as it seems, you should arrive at 1.74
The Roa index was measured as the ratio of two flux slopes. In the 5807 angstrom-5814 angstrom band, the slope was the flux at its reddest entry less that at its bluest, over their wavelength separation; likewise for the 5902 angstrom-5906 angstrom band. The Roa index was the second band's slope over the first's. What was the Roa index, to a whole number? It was 43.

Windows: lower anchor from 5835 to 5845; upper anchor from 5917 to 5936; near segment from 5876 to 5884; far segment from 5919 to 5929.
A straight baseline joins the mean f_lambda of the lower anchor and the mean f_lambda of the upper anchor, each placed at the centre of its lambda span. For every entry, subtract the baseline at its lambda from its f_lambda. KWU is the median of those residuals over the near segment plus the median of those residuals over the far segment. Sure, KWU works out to 0.26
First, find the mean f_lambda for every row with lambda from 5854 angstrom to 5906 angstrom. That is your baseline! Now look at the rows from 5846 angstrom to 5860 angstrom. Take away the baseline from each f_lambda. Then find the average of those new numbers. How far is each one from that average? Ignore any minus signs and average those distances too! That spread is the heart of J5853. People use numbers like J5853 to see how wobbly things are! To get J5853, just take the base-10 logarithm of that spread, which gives -1.15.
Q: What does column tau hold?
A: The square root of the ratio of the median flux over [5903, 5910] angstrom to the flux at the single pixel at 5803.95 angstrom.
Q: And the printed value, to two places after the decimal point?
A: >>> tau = 0.99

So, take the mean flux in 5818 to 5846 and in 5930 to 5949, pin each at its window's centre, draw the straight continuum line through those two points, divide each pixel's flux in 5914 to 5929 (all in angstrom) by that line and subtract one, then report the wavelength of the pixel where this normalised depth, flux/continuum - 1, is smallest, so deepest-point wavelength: 5914.58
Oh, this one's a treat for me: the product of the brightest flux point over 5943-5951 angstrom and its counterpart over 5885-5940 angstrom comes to 3.72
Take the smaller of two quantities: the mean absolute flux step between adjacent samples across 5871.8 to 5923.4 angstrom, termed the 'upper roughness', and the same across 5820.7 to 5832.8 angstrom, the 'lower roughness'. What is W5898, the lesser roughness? 0.035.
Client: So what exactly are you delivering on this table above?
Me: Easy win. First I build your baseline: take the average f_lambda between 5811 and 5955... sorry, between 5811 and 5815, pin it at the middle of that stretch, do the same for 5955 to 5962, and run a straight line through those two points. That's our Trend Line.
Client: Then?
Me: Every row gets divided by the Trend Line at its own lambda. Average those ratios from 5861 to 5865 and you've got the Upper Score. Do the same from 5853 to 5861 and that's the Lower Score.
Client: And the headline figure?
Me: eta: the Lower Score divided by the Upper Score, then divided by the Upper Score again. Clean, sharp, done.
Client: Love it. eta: 0.83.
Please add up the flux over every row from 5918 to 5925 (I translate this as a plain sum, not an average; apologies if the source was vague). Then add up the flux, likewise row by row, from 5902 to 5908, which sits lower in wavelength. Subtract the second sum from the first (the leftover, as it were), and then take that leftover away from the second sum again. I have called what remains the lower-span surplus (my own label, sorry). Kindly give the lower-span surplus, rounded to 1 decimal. 7.2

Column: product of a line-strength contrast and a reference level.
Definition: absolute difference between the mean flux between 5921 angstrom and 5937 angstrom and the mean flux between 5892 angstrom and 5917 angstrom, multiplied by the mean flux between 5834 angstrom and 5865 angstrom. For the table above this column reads 0.22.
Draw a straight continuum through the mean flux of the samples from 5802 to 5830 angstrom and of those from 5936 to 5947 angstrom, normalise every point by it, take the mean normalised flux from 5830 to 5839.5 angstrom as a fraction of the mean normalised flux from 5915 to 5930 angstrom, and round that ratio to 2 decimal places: 1.00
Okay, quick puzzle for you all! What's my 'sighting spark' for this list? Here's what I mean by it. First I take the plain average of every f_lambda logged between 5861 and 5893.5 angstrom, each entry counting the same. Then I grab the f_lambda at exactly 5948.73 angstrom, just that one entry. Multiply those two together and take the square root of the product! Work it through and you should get 1.74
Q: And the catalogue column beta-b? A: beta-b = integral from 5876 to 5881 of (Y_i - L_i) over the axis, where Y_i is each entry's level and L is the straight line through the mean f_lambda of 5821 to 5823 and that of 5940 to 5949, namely 1.0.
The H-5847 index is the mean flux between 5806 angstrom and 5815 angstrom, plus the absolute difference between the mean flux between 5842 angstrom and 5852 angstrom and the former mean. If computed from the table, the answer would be 1.63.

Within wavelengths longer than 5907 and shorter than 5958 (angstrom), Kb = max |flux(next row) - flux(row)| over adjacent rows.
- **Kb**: 0.24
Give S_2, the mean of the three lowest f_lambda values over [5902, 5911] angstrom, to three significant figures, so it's 1.59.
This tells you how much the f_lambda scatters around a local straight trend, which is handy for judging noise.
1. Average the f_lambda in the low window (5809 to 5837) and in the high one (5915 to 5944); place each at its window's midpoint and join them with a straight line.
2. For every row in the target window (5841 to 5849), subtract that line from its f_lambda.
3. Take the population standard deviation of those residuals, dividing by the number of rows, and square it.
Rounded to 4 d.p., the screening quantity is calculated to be 0.0406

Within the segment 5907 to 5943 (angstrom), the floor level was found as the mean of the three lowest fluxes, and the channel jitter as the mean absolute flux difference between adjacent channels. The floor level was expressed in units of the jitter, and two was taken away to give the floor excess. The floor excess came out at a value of 26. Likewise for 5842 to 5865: 16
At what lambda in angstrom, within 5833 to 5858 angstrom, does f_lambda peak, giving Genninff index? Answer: 5833.43 angstrom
